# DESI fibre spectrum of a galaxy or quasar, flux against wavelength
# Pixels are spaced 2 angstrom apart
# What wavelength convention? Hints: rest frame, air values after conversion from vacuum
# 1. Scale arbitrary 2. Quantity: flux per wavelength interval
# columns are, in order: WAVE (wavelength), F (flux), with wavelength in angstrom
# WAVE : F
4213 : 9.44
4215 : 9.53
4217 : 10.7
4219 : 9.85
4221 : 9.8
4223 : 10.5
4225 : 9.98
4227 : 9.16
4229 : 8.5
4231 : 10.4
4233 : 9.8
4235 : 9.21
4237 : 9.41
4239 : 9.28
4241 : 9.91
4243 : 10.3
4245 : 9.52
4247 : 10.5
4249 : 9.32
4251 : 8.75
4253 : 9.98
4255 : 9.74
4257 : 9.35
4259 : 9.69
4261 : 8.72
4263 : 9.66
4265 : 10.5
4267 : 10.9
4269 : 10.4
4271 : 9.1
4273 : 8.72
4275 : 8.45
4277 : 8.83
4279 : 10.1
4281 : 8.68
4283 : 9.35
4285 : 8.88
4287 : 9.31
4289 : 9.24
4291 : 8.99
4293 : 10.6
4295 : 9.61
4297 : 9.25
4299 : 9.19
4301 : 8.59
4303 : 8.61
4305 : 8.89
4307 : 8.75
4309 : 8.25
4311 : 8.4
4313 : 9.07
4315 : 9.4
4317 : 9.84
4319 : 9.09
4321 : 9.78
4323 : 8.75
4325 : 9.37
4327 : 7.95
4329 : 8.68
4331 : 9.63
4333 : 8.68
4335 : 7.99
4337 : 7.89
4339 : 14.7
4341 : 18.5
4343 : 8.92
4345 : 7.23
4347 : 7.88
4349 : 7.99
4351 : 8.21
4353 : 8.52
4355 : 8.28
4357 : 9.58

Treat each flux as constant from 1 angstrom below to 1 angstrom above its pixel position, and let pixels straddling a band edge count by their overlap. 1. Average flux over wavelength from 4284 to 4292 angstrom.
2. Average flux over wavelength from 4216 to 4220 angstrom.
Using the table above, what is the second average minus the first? 1.2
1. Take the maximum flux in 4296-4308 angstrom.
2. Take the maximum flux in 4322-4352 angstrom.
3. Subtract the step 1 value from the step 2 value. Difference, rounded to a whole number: 9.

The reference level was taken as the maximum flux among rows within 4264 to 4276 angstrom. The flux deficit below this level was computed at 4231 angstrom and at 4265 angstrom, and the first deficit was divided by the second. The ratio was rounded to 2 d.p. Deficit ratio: 1.25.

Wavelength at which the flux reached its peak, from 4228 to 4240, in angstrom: 4231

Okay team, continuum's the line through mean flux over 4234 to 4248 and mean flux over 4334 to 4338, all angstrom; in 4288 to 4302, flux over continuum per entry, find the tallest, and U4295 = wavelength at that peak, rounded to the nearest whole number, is 4293 angstrom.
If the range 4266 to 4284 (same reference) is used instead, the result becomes 4267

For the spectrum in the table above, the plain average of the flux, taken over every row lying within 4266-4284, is 9.39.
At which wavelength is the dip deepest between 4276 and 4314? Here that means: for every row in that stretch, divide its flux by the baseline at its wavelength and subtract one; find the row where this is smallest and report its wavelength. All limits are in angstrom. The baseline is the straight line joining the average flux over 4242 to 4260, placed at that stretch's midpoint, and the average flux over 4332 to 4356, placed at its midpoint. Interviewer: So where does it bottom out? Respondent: 4309 angstrom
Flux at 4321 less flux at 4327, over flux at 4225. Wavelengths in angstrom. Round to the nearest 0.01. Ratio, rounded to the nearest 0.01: 0.18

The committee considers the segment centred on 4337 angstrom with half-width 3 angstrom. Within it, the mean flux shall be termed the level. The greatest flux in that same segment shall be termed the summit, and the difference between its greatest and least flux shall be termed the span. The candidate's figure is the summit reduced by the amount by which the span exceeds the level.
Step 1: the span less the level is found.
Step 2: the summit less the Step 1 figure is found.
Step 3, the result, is 18.1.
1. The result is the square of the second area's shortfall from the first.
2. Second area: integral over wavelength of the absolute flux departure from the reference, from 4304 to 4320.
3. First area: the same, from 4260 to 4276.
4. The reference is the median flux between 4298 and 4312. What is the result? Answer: 62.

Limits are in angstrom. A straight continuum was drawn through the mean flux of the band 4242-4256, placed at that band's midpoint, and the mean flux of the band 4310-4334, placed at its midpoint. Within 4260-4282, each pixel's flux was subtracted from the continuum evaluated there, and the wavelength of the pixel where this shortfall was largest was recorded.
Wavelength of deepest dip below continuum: 4275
